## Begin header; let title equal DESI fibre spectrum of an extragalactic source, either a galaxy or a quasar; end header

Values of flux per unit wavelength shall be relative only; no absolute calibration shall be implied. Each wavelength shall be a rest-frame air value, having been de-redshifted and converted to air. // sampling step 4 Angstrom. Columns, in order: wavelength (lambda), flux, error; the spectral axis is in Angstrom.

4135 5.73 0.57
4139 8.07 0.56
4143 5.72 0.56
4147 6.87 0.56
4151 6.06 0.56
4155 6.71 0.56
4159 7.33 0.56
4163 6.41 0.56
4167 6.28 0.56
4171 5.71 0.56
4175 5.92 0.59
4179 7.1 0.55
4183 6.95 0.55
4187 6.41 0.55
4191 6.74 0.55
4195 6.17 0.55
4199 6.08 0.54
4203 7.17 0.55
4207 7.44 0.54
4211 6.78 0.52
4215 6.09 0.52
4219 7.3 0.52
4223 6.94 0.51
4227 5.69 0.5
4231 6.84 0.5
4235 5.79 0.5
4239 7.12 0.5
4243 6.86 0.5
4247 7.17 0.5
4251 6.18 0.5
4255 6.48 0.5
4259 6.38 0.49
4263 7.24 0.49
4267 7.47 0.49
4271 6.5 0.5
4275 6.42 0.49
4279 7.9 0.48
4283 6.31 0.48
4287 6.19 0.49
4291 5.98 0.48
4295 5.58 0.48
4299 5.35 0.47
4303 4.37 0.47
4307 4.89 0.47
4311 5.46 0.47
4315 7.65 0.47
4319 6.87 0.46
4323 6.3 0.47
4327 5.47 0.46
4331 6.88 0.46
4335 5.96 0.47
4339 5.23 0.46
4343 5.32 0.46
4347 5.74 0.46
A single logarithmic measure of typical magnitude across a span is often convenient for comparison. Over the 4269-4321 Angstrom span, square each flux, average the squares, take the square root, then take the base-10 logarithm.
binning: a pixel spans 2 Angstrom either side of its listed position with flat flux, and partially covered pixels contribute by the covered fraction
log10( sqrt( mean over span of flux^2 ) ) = 0.792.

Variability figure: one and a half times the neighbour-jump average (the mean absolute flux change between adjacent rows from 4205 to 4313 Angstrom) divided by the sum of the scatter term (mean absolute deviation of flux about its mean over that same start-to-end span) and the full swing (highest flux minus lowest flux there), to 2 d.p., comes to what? 0.25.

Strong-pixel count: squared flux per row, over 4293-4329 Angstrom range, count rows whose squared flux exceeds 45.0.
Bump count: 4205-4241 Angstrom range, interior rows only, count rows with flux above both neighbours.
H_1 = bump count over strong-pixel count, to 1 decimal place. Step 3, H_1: 1.0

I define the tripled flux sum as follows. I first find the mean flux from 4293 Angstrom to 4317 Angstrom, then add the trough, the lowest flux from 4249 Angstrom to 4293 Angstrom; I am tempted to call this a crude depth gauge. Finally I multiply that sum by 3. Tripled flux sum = 34.6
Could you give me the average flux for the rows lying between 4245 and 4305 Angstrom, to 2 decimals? 6.37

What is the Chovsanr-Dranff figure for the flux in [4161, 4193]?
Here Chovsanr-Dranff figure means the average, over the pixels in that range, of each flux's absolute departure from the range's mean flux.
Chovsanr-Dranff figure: 0.37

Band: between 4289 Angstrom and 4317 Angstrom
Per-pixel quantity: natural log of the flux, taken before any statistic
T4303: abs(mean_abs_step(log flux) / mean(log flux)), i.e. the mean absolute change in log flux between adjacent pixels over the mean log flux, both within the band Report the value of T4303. 0.085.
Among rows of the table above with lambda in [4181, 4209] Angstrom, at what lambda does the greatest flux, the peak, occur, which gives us 4207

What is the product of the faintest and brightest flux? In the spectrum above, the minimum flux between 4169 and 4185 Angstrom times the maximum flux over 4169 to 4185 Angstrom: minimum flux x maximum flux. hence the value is 40.5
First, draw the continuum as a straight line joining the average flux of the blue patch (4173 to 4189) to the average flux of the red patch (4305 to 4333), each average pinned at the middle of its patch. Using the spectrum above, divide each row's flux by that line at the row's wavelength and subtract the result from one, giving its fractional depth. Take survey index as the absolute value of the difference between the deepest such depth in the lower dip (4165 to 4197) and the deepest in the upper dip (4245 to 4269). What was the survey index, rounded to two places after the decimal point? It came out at 0.10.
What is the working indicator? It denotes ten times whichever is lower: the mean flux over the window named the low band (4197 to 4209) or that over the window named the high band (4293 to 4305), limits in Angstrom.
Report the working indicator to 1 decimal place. 51.0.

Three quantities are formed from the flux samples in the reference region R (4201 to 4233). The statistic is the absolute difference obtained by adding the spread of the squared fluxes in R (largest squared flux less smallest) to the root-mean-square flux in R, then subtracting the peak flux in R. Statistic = 22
